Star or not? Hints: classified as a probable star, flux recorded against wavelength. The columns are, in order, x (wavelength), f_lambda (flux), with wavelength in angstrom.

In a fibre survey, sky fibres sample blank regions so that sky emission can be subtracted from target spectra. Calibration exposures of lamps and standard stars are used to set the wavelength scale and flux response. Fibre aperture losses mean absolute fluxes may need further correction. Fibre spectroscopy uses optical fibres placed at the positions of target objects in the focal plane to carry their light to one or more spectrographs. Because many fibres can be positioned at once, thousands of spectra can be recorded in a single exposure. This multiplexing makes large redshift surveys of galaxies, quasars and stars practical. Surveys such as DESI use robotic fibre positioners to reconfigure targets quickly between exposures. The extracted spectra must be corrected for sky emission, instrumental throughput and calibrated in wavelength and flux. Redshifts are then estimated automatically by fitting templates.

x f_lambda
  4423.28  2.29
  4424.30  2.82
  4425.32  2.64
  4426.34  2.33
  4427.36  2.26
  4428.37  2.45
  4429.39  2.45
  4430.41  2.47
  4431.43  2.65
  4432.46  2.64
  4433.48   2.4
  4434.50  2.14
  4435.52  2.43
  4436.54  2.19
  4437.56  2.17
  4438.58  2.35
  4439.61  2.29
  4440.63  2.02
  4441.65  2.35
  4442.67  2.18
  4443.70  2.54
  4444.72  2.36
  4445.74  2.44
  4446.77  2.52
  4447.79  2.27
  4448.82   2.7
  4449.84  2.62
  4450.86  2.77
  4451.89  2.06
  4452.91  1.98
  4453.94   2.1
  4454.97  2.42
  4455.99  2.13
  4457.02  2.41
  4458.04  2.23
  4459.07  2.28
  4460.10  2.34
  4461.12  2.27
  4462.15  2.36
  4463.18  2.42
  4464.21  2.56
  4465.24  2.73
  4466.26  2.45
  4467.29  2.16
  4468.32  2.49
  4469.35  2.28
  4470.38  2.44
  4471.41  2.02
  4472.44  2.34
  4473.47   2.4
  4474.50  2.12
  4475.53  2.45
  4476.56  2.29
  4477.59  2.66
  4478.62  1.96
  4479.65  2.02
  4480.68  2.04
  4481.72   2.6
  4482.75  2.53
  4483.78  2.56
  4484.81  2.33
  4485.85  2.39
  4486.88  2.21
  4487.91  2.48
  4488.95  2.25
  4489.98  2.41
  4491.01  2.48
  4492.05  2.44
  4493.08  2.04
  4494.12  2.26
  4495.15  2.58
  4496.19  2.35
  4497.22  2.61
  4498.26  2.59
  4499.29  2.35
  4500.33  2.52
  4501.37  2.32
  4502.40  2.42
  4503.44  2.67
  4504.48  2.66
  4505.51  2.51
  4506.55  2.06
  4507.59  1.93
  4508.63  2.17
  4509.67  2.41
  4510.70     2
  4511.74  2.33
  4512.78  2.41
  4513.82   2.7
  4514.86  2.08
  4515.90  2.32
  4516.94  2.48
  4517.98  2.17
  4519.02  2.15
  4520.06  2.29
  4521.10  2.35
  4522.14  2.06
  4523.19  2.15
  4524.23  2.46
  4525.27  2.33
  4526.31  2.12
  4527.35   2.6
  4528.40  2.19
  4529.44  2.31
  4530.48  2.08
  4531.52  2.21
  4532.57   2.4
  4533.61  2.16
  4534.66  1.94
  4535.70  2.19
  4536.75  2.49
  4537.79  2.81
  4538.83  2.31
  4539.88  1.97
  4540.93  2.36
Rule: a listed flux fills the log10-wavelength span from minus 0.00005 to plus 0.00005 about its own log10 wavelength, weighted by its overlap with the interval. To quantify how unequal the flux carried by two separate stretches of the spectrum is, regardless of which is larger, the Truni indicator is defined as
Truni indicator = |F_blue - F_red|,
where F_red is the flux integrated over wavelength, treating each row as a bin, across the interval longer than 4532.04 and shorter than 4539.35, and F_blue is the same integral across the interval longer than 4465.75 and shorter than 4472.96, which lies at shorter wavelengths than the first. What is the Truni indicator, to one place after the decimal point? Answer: 0.4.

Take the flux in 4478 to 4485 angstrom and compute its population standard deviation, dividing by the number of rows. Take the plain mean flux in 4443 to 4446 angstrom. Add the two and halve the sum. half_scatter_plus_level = 1.35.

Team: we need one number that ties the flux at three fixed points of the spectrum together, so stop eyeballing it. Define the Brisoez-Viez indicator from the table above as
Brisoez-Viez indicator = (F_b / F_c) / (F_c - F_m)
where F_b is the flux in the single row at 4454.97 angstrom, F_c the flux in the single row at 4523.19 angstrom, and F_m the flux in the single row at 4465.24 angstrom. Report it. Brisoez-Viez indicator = -1.9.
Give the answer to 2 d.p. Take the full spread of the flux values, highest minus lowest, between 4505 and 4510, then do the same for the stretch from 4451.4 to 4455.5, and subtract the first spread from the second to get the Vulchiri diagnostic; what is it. -0.14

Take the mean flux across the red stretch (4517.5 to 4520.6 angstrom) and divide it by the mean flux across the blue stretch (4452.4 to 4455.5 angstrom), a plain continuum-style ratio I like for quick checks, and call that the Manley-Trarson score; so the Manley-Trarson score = 1.02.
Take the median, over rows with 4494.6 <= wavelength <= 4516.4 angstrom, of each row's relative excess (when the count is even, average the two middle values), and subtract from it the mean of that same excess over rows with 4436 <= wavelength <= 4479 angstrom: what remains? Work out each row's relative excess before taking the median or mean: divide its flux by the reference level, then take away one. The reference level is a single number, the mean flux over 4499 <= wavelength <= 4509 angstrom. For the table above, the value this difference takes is 0.03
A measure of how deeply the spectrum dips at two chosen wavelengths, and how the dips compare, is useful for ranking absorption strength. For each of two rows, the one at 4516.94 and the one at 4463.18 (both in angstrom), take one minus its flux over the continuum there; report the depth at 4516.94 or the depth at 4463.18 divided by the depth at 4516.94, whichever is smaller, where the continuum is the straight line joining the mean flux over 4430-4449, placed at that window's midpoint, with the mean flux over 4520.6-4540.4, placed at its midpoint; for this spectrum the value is -0.09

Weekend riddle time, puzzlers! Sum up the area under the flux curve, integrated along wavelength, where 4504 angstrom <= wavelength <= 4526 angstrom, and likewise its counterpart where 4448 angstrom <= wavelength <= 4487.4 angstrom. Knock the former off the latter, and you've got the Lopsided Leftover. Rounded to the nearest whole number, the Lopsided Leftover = 42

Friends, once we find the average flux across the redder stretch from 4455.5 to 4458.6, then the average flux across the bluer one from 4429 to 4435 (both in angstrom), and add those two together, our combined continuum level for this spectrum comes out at 4.71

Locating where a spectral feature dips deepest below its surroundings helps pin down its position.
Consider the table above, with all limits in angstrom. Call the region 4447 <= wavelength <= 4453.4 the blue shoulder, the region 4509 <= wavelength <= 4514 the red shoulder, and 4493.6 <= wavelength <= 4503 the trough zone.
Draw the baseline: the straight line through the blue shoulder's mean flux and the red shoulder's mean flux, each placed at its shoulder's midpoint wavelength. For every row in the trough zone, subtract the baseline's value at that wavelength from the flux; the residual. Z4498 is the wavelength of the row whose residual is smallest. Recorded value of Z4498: 4494.12 angstrom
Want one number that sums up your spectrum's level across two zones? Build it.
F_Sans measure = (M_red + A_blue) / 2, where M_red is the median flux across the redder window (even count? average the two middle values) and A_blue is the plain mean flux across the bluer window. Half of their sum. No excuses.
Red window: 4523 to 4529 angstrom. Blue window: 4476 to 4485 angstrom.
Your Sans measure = 2.30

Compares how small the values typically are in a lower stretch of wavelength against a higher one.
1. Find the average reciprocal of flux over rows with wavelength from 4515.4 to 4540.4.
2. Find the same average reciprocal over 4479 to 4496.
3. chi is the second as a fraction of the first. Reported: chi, 0.97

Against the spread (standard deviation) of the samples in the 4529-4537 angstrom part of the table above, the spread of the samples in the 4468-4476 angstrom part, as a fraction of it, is 1.0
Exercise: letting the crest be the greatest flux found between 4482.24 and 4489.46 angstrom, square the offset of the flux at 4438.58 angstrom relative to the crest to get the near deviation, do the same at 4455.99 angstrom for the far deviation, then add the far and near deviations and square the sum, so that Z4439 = 0.05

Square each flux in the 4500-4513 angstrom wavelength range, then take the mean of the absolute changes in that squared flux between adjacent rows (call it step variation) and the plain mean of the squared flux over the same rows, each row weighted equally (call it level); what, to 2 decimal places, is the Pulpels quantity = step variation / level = 0.18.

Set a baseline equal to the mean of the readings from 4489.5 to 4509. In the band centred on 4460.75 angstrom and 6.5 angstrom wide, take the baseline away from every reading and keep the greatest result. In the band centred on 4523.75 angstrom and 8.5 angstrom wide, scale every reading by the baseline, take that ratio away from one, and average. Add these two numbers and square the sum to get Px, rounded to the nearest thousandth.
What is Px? 0.005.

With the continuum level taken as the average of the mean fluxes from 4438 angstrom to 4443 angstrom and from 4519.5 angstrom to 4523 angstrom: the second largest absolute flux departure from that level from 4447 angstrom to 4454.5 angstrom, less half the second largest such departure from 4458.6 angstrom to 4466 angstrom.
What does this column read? 0.30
